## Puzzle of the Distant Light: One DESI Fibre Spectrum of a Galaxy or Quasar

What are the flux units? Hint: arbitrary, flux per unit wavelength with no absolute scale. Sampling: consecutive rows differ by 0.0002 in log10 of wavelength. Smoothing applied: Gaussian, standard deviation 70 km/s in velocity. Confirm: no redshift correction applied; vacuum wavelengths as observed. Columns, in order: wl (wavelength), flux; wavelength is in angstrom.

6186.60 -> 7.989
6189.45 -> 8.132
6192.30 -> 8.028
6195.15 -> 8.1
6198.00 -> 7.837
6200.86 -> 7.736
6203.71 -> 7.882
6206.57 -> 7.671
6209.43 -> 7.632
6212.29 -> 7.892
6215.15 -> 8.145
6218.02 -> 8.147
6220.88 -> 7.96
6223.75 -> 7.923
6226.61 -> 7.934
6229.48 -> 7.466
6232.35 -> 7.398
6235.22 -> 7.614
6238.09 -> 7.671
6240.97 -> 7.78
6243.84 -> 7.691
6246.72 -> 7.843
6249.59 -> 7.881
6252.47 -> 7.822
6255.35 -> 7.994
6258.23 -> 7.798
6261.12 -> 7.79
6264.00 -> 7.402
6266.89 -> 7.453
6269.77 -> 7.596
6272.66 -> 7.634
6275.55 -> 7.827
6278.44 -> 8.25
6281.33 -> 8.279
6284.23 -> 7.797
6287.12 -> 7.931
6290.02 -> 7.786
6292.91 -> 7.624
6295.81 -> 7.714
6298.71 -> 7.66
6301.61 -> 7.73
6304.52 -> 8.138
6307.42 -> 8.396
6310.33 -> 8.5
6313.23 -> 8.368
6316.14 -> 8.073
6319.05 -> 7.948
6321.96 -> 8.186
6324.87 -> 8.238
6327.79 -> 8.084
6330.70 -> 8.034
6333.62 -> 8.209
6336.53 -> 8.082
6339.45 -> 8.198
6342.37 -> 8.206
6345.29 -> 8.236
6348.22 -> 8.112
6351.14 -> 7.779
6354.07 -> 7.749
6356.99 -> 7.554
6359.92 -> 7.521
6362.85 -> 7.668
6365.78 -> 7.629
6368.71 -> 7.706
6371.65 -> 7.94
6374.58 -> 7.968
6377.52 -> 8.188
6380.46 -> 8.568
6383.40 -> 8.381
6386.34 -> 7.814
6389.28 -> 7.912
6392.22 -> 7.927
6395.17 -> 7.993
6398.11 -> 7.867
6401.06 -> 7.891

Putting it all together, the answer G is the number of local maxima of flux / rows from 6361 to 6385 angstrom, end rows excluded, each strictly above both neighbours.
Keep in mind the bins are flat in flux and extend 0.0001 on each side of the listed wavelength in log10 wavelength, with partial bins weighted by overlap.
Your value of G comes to 1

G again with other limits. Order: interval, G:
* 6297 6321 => 1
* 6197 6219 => 1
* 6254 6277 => 0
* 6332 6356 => 1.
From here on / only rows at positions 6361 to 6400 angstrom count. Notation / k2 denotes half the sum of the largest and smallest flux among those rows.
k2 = 8.1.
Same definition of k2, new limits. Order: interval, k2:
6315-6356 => 8.0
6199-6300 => 7.8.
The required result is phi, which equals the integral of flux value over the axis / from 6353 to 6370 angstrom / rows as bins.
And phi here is 130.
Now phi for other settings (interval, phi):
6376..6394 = 146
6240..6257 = 133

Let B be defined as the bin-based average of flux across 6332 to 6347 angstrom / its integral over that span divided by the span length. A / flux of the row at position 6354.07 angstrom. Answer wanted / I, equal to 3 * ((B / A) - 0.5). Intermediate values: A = 7.749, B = 8.18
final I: 1.7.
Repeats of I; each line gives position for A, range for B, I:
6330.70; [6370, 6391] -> 1.5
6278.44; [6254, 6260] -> 1.4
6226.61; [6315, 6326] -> 1.6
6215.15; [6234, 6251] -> 1.4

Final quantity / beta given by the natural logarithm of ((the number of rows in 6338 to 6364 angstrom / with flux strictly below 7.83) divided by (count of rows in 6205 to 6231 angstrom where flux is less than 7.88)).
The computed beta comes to 0.5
